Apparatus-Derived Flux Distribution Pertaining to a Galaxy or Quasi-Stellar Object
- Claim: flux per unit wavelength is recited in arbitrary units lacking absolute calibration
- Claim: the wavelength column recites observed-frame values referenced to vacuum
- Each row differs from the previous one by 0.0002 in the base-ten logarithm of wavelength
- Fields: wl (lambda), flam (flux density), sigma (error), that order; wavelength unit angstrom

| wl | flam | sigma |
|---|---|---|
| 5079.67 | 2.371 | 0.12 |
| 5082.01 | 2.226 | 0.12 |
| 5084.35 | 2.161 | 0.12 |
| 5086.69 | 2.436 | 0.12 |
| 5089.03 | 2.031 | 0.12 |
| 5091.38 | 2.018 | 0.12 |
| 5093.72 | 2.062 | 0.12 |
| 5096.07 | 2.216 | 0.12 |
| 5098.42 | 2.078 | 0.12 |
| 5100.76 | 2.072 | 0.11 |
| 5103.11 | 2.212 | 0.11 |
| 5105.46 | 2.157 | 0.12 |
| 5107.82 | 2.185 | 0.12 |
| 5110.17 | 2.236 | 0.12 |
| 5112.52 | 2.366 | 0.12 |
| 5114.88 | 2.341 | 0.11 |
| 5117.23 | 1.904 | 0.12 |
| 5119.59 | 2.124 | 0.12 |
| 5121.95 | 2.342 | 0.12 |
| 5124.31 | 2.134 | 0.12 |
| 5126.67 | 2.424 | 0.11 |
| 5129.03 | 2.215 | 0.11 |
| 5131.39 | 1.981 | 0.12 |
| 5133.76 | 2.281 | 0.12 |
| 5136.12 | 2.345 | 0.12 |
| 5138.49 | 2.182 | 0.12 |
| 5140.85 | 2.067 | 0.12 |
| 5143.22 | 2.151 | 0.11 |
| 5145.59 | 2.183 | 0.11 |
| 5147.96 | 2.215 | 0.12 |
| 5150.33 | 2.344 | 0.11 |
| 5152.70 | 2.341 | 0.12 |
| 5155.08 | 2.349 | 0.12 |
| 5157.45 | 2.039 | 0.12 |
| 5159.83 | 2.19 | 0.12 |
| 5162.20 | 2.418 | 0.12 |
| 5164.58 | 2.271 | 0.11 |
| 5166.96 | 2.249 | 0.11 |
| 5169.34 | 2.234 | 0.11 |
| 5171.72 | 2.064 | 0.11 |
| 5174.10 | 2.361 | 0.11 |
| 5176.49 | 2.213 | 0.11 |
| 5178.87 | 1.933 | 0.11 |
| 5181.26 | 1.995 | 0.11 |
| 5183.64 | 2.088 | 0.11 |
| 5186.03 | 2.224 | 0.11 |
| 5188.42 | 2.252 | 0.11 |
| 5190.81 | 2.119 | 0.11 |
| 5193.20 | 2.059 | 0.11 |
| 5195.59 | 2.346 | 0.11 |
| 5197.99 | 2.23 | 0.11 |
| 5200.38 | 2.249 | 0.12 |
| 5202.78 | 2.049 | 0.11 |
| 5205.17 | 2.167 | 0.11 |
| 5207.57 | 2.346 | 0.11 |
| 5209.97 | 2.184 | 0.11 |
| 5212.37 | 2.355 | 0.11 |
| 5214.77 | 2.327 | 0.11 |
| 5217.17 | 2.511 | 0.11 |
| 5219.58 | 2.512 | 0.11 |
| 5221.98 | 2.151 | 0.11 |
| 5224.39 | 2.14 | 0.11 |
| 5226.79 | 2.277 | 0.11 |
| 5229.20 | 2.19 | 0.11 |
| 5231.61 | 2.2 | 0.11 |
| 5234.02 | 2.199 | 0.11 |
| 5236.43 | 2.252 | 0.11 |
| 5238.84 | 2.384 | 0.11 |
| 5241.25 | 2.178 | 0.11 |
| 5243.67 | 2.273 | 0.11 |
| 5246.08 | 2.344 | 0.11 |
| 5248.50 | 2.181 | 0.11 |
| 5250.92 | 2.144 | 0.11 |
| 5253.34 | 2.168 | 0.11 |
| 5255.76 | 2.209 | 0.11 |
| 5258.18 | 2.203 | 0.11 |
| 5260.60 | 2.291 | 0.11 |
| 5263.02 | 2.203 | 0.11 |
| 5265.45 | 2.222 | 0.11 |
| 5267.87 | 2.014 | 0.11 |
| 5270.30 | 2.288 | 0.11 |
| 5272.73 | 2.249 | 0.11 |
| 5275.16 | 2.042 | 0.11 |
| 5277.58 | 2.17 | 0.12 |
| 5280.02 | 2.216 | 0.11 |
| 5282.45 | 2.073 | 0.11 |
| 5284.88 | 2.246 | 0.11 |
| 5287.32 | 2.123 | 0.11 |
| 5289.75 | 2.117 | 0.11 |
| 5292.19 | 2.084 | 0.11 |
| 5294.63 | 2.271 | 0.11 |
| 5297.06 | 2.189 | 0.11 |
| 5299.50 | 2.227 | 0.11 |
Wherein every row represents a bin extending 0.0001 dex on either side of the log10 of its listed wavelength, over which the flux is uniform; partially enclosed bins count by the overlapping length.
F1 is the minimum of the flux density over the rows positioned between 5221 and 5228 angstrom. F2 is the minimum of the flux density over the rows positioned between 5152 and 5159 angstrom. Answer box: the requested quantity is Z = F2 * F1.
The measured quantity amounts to 4.36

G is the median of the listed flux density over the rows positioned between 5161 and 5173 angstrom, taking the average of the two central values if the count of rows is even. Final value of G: 2.25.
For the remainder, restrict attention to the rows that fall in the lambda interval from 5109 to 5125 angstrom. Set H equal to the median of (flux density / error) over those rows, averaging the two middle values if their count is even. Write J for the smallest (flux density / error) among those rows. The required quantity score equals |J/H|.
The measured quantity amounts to 0.85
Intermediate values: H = 18.6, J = 15.9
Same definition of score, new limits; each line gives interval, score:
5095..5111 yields 0.94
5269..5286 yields 0.90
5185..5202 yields 0.93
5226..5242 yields 0.99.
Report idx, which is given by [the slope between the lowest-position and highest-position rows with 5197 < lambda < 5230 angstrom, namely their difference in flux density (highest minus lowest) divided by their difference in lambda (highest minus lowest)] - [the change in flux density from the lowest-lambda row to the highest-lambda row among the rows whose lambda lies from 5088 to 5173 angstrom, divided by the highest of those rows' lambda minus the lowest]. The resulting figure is -0.0017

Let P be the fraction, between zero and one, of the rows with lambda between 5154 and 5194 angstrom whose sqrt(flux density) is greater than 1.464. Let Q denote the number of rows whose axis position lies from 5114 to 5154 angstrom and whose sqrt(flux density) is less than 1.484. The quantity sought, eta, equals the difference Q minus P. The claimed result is 7.4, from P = 0.59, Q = 8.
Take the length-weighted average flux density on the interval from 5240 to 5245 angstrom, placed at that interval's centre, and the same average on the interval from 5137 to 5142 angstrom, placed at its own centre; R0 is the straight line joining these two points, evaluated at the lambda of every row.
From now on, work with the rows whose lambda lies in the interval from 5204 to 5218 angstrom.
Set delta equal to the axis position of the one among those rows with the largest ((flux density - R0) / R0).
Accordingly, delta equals 5217.17 angstrom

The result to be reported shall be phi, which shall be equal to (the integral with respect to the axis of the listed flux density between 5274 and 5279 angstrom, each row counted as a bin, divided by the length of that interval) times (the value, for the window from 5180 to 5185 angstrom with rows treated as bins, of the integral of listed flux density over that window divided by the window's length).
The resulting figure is 4.3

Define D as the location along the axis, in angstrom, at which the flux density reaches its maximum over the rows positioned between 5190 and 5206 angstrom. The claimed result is 5195.59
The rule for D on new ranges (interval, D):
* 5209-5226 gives 5219.58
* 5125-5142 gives 5126.67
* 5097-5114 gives 5112.52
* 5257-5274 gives 5260.60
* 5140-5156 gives 5155.08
